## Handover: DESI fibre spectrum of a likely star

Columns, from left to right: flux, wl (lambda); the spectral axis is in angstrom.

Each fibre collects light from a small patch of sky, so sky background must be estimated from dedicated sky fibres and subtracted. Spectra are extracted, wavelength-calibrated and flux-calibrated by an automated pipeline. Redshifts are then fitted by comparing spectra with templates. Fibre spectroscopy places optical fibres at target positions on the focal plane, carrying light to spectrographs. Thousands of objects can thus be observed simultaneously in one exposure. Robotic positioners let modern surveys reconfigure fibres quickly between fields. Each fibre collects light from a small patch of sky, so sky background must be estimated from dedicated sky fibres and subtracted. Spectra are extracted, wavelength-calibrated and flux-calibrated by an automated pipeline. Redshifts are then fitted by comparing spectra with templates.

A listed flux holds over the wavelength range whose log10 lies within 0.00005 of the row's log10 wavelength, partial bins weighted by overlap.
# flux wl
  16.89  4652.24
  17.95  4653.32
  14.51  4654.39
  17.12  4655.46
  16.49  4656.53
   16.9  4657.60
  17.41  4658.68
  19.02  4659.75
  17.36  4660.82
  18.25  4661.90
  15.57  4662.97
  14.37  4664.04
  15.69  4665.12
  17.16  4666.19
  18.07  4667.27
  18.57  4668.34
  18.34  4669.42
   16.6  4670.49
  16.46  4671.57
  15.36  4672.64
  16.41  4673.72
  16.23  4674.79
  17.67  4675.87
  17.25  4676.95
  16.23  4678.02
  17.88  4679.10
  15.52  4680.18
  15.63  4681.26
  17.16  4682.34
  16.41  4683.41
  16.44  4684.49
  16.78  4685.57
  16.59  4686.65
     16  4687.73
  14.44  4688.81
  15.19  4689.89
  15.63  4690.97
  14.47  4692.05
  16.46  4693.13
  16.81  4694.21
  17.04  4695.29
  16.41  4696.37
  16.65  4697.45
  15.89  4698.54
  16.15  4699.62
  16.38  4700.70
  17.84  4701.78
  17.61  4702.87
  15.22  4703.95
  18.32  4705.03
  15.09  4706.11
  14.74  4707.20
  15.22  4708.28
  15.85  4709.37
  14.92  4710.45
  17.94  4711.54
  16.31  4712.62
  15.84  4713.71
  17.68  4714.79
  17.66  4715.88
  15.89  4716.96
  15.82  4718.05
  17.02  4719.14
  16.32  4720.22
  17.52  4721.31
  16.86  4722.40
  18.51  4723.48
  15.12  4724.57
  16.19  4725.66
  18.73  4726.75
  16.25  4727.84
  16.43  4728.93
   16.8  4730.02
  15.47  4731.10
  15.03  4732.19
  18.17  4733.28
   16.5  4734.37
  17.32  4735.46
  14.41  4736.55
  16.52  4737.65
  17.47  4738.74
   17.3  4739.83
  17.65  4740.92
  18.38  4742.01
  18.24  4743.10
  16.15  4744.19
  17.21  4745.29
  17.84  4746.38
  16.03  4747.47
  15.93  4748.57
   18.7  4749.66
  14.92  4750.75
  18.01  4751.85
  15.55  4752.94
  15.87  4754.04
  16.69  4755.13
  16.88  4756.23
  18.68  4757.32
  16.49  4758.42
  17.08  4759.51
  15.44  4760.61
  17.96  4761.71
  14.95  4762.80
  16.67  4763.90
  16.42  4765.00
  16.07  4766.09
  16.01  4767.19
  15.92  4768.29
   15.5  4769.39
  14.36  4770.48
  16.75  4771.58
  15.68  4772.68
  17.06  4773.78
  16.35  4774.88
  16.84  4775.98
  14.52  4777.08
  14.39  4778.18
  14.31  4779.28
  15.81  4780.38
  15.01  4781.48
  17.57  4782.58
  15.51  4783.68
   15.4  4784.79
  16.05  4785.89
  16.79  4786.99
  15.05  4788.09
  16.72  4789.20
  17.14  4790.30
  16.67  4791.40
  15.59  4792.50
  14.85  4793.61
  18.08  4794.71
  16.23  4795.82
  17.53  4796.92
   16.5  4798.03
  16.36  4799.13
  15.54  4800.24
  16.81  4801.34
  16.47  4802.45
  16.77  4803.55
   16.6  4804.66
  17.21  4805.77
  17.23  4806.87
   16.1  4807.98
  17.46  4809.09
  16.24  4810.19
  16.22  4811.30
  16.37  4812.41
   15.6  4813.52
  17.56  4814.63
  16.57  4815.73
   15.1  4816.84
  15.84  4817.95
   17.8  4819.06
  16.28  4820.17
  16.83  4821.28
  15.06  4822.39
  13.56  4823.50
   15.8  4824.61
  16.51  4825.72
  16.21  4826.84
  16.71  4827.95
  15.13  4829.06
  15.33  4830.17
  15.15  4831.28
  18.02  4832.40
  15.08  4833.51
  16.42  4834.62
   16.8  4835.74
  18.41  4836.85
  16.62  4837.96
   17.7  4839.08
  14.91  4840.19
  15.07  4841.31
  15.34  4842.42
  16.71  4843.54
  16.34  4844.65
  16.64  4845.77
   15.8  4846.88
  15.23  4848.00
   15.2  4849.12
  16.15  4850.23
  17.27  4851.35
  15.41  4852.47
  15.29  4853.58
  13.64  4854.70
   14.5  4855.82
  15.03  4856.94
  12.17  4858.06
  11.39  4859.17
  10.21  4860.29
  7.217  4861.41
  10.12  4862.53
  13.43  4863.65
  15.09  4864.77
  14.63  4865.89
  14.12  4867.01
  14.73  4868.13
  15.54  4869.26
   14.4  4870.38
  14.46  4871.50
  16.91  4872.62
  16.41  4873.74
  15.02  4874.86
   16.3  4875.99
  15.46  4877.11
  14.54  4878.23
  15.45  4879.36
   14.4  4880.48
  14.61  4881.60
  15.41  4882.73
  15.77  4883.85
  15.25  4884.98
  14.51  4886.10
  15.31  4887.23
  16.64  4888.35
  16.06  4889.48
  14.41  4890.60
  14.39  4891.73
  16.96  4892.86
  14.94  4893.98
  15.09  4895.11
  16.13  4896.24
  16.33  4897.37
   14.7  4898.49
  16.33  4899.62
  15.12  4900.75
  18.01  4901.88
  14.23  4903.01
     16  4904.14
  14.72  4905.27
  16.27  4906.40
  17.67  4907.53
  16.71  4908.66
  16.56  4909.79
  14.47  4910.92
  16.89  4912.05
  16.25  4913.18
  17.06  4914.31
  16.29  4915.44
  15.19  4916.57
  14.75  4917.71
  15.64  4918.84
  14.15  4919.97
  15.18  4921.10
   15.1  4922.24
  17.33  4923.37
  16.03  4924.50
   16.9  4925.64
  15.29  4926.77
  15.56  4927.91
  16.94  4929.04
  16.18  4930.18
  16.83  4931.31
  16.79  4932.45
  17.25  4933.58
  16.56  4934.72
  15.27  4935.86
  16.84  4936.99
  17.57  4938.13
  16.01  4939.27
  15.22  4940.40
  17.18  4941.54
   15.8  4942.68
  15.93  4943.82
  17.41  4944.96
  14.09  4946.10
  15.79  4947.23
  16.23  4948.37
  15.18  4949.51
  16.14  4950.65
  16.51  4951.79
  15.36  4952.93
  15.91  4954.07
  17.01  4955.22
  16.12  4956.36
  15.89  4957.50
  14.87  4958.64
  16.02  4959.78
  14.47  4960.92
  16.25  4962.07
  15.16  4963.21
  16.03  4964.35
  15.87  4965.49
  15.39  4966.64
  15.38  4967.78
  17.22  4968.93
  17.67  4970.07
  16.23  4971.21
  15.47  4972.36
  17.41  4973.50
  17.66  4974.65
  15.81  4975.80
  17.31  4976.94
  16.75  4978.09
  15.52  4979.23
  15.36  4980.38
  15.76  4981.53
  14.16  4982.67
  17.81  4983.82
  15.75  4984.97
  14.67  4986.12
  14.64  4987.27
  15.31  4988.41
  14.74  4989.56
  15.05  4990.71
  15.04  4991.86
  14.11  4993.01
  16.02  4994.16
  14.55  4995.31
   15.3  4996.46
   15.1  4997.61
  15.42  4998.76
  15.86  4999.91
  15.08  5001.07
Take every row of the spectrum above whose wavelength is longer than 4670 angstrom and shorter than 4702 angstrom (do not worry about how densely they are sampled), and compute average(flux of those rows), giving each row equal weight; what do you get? 16.3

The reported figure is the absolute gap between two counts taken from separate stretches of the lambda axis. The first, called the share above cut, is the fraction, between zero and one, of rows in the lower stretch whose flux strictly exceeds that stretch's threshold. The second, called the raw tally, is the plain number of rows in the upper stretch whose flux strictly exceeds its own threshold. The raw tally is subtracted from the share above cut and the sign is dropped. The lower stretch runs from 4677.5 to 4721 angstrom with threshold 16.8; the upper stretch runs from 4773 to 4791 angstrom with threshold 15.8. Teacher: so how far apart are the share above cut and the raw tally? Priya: 9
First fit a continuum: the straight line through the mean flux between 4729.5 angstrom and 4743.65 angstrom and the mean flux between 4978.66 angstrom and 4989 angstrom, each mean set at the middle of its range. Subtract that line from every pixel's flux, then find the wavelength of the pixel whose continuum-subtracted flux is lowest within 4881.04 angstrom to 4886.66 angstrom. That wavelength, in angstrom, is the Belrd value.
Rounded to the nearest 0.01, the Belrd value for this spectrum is 4886.10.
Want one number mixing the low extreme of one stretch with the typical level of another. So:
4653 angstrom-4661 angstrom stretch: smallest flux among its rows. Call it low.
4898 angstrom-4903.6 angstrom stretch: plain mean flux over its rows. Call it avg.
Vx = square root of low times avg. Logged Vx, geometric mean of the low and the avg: 15.08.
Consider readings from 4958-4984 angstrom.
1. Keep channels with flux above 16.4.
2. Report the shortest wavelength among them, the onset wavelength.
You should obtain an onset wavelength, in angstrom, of 4968.93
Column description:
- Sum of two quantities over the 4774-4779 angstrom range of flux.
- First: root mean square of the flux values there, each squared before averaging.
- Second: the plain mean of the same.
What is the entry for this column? 31.1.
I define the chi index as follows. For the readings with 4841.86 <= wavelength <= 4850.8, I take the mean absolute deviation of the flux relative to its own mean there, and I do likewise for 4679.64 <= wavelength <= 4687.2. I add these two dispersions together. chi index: 1.0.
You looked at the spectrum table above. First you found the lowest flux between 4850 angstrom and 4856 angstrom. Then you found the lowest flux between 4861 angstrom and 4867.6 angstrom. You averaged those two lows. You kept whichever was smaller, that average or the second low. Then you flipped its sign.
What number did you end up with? -7.2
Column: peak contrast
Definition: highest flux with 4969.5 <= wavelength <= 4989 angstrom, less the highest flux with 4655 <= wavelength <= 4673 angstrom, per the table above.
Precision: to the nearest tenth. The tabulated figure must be -1.2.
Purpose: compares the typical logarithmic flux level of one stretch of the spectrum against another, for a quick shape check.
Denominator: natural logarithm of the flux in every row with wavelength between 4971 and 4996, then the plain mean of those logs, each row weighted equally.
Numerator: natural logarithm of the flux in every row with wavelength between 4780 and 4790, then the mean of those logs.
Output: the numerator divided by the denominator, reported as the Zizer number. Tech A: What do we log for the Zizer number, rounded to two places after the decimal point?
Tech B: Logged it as 1.01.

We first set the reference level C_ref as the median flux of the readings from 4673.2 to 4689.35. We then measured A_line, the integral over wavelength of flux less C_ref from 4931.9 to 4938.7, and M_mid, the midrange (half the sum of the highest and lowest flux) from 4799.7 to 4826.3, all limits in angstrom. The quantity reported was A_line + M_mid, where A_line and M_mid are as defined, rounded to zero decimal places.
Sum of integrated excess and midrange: 18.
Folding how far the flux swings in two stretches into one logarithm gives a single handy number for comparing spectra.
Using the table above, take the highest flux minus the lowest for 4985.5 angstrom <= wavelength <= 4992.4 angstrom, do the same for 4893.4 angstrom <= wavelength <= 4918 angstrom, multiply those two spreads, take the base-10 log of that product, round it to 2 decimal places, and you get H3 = 0.40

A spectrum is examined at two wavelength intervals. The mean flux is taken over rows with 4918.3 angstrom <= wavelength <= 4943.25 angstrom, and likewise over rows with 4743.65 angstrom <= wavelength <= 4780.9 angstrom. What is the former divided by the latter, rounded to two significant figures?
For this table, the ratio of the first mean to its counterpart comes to 0.99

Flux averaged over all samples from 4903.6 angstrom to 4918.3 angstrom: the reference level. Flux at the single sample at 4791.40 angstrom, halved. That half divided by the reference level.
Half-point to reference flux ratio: 0.52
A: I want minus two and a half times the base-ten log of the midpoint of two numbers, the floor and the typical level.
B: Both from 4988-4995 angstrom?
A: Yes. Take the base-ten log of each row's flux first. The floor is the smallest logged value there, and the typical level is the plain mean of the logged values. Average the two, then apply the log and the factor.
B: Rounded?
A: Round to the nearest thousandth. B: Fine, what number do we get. -0.164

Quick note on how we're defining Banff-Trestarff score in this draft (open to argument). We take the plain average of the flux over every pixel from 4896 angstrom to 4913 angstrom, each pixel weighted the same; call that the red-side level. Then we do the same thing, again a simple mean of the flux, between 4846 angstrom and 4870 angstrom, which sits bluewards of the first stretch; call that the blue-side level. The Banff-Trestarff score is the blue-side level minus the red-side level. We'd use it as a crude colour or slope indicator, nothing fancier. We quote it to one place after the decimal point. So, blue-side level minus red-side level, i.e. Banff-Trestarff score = -2.1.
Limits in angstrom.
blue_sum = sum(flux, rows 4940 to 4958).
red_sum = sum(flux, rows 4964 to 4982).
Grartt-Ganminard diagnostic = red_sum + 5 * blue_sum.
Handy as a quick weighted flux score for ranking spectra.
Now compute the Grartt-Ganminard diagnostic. 1540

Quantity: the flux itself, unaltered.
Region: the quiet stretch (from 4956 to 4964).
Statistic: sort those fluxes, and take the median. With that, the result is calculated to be 15.9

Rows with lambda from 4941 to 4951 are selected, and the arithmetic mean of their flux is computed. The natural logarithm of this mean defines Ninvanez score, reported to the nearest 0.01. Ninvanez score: 2.77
